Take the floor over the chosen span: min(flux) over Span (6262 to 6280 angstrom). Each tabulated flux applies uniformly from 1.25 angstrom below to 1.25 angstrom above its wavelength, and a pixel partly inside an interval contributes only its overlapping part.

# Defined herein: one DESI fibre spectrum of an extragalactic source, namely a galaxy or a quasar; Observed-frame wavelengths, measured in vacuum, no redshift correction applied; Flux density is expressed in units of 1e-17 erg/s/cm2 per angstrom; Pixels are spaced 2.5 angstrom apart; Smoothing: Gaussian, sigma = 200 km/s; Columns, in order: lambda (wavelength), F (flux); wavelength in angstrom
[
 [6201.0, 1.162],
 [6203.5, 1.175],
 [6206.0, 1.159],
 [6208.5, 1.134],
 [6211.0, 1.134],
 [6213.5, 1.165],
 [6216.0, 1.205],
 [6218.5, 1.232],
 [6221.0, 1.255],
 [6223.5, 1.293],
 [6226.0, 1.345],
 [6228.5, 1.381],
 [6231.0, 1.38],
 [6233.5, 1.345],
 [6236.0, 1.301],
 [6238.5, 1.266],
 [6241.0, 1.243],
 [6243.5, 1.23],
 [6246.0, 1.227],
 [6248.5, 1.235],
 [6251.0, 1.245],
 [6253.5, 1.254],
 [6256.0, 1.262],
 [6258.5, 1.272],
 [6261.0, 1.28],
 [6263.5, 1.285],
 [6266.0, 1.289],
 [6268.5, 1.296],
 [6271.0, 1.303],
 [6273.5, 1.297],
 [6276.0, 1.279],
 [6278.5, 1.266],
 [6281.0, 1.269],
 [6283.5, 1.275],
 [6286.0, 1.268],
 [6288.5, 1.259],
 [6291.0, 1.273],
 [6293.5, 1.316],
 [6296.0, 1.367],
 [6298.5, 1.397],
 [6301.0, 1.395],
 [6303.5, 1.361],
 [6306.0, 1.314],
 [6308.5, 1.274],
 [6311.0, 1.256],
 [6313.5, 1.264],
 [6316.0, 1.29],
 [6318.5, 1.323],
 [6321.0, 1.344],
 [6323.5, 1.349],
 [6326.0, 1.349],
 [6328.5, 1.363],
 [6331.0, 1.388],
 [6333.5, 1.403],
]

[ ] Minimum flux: 1.266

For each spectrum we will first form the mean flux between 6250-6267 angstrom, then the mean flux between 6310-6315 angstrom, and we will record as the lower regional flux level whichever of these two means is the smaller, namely 1.26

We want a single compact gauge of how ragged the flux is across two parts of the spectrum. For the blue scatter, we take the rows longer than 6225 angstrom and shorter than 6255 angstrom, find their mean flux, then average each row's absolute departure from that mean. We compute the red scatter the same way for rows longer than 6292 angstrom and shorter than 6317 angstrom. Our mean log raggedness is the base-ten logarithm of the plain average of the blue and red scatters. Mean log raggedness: -1.31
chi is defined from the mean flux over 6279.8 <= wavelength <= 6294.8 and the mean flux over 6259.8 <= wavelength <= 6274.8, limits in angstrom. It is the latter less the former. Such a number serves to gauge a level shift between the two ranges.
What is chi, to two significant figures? 0.015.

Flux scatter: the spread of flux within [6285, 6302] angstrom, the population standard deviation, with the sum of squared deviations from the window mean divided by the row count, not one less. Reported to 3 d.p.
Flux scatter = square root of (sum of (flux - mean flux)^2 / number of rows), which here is 0.056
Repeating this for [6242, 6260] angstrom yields 0.016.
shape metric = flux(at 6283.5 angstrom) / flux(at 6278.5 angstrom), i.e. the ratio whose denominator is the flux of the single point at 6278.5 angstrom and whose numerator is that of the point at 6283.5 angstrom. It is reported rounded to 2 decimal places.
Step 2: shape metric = 1.01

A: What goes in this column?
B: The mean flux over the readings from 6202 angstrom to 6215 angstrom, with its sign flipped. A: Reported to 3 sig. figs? -1.15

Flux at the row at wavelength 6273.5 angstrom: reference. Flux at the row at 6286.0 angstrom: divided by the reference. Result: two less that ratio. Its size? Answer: 1.02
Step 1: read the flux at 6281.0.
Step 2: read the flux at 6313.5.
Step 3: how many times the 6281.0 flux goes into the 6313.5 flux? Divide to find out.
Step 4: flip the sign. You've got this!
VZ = -1.00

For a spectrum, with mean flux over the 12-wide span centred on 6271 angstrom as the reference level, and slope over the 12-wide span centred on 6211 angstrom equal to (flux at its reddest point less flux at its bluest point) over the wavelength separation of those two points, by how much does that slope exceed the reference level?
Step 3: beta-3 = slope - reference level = -1.29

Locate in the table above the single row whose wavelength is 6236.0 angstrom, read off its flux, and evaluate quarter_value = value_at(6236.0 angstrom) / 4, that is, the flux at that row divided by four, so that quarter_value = 0.325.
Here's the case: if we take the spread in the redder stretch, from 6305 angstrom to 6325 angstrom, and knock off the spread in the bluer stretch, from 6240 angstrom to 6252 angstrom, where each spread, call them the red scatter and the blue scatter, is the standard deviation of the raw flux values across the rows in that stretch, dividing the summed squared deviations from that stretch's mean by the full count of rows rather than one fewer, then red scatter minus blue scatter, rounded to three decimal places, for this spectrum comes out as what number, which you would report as 0.027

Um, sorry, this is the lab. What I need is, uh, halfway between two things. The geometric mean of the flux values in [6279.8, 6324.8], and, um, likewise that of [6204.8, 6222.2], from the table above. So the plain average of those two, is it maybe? 1.25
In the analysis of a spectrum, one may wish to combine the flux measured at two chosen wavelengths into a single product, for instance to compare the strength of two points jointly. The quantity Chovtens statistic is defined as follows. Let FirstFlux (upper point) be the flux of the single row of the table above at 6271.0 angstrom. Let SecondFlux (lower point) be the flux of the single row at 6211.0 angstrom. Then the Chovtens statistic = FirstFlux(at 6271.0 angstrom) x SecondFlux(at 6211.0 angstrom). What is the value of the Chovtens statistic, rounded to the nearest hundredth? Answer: 1.48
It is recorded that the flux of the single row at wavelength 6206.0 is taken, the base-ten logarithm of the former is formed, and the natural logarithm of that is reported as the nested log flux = -2.75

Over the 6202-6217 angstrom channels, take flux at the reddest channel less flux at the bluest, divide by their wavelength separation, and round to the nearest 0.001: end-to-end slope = 0.002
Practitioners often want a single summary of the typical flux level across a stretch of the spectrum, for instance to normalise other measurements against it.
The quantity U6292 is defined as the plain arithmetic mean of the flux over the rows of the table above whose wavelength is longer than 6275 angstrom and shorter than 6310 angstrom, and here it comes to 1.31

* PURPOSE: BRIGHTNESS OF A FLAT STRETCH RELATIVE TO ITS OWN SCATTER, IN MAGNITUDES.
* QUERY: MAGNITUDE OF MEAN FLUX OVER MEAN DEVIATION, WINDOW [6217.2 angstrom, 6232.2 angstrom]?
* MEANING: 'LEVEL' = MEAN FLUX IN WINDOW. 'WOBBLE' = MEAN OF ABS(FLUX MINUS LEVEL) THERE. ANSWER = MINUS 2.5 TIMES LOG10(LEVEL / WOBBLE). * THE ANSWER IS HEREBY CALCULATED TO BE -3.5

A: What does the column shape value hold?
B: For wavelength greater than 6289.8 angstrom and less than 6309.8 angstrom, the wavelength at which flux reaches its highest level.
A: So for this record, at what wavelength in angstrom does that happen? 6298.5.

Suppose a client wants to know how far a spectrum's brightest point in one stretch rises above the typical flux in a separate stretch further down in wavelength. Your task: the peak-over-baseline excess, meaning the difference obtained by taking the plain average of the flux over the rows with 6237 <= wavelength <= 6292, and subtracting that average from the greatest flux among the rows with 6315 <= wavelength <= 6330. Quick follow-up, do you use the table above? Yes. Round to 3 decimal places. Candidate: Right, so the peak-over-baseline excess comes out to 0.096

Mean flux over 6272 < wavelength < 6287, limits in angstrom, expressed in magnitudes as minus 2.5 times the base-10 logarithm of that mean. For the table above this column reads -0.26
